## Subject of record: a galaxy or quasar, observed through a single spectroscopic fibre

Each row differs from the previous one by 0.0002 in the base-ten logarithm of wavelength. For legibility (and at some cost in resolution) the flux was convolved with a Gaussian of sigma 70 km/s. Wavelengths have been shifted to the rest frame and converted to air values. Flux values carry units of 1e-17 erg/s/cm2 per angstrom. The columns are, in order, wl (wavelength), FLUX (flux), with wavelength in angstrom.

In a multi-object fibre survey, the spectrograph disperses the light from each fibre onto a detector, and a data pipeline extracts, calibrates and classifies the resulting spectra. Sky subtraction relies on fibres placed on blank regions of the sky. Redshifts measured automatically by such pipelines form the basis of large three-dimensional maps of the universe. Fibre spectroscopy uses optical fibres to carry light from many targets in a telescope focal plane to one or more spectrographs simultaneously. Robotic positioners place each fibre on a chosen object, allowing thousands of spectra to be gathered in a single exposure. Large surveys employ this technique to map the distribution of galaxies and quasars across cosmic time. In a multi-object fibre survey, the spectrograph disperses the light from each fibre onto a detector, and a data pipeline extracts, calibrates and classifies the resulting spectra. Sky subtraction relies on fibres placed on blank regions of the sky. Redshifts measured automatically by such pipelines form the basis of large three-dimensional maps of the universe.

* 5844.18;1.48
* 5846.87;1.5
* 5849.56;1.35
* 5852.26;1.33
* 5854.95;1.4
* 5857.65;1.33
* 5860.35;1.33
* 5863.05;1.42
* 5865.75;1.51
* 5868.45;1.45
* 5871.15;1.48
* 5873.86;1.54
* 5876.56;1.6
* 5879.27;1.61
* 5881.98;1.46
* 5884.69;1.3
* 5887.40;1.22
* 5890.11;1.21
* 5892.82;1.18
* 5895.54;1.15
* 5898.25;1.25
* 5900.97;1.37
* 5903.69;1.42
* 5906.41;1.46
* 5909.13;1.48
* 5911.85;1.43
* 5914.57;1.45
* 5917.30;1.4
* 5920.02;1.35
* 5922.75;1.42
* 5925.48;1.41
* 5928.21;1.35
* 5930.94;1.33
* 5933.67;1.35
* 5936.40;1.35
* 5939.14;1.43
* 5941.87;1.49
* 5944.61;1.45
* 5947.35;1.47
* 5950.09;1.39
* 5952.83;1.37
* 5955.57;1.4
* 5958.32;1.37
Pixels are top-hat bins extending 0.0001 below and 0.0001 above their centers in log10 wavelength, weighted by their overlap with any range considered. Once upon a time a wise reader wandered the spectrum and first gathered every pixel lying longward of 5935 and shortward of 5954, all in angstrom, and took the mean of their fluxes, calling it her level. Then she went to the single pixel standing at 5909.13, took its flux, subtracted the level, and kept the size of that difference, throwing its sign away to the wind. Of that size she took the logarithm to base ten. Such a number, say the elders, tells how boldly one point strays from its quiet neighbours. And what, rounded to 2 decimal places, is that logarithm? -1.23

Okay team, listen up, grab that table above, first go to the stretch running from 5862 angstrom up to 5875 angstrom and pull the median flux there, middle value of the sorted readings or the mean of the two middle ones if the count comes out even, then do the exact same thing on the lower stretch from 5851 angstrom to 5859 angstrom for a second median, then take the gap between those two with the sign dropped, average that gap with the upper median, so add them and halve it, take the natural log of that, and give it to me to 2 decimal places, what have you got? -0.20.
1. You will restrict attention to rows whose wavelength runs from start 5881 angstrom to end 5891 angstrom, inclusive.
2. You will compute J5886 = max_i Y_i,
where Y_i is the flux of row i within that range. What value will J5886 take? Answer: 1.46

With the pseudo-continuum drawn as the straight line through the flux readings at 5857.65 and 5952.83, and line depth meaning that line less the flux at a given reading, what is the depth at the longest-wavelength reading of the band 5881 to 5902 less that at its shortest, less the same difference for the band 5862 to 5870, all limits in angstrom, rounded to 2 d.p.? 0.13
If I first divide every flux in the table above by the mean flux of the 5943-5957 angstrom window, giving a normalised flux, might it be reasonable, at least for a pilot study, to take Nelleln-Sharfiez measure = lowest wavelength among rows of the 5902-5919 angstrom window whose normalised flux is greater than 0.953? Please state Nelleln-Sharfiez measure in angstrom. 5903.69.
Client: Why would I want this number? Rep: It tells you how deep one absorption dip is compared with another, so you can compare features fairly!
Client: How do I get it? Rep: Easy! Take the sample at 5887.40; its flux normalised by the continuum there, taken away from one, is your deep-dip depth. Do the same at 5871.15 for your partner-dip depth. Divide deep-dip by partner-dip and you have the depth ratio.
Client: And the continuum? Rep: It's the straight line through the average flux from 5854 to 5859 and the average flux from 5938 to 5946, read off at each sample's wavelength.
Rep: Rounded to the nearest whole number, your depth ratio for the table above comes -2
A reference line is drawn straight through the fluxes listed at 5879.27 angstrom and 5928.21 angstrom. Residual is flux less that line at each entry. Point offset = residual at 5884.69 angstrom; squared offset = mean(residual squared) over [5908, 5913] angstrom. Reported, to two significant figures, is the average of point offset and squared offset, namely -0.14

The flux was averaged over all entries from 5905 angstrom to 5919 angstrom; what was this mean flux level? 1.44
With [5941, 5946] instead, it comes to 1.47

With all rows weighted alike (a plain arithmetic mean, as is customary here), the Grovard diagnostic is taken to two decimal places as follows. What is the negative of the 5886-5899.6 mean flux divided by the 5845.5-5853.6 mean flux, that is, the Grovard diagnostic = -0.86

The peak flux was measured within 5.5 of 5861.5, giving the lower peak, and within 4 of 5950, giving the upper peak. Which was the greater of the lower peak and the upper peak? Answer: 1.51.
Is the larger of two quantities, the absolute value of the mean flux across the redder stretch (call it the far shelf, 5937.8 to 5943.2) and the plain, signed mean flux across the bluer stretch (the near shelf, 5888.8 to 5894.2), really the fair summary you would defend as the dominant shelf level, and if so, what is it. 1.46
